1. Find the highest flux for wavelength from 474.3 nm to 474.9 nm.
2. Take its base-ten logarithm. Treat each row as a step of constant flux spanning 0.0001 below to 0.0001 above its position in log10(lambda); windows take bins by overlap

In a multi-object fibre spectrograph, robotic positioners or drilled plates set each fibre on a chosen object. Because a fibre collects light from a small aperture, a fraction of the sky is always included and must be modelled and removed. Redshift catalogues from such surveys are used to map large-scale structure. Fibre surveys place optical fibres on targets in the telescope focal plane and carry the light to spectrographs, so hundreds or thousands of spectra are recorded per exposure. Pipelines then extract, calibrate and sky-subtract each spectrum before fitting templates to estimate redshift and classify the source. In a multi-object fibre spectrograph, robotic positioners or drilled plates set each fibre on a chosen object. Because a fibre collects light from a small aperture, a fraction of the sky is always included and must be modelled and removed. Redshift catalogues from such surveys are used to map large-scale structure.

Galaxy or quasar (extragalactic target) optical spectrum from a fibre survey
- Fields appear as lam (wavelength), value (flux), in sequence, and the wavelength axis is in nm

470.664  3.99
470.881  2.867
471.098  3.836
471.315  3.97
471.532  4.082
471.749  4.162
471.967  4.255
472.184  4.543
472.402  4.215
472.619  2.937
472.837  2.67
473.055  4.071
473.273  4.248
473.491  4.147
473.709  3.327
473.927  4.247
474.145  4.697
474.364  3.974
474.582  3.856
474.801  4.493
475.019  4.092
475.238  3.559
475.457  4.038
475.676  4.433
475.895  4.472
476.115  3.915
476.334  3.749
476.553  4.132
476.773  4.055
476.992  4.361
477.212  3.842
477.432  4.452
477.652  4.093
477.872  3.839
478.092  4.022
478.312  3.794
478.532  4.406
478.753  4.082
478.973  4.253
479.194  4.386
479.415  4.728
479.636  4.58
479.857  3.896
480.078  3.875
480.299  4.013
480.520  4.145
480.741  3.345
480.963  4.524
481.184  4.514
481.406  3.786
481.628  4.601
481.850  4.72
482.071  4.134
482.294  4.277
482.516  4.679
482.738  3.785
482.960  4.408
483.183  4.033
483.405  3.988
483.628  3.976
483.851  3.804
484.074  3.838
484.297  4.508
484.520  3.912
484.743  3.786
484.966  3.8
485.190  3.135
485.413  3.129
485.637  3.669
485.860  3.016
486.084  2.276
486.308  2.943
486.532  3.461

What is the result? 0.653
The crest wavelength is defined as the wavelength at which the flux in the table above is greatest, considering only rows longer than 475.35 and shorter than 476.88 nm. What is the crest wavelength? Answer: 475.895 nm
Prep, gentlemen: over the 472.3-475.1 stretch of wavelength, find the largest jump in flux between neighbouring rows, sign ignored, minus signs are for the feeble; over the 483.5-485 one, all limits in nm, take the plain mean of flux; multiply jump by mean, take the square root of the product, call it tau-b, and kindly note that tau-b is 2.4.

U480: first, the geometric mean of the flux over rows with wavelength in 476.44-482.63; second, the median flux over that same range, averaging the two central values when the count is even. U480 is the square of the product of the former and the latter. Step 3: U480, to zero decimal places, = 300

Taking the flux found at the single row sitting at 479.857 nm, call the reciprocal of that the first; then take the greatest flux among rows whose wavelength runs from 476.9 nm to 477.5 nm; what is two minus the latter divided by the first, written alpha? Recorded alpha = -15.3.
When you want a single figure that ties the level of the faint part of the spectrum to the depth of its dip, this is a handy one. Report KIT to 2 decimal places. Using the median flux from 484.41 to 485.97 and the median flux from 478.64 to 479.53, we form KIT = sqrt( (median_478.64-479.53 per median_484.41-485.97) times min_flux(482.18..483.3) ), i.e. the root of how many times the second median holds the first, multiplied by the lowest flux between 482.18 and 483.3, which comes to 2.11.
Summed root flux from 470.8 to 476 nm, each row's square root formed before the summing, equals 48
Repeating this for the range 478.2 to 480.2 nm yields 18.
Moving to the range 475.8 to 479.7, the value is 37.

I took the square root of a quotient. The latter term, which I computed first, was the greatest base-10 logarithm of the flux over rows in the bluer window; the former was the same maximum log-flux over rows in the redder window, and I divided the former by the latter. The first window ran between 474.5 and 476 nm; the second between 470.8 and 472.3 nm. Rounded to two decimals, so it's 1.00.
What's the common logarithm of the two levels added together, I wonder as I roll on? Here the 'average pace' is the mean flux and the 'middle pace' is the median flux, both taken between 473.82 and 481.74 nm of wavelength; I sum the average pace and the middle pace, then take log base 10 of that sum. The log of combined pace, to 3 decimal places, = 0.916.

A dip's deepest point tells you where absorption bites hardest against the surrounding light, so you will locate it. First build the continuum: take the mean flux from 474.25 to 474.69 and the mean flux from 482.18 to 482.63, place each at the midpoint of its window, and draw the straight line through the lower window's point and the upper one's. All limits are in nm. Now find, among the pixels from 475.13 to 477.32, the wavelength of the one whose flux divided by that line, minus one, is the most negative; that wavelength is 475.238 nm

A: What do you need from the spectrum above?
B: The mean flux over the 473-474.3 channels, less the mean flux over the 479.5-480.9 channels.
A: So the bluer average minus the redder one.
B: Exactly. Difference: 0.1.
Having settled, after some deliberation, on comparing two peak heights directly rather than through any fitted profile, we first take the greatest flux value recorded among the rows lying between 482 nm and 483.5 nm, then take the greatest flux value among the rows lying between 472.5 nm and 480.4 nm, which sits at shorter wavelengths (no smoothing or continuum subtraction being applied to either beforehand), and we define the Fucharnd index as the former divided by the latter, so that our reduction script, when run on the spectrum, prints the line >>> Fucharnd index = 0.99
